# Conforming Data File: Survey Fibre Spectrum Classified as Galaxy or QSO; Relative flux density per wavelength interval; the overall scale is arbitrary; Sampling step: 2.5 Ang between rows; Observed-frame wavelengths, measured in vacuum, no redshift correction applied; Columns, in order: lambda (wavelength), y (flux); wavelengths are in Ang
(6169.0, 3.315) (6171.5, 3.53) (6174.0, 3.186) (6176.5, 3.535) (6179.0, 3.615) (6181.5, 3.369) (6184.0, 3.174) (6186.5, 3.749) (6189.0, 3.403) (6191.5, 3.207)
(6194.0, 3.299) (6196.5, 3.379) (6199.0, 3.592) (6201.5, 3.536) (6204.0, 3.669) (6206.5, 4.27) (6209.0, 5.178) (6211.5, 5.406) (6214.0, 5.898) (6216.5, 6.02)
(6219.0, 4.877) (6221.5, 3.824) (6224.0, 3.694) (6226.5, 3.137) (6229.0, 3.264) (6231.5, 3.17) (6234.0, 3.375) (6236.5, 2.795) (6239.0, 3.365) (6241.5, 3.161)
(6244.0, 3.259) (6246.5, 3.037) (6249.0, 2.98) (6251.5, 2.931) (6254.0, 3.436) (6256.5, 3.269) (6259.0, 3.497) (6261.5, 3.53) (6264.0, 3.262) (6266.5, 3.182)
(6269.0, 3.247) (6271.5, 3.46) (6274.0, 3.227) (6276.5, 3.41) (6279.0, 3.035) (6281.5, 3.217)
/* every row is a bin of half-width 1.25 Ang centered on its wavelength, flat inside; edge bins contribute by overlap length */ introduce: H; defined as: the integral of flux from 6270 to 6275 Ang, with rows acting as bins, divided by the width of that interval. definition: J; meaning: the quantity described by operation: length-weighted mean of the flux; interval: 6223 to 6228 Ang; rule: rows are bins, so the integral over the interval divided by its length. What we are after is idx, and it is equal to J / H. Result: 1.01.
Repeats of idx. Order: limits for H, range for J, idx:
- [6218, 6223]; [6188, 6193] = 0.77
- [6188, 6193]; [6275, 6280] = 0.98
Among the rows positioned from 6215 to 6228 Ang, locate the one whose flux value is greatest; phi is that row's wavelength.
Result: 6216.5 Ang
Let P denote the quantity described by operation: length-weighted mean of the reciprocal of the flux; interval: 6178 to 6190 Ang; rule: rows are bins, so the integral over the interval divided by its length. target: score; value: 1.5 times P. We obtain 0.435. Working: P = 0.290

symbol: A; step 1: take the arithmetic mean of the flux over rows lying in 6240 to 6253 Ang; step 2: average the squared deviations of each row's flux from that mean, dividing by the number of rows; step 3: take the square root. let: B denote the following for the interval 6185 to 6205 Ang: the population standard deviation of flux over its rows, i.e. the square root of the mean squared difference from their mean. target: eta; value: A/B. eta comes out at 0.68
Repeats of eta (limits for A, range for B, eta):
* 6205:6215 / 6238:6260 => 3.10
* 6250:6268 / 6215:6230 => 0.19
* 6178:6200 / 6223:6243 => 0.76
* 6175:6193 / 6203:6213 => 0.28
